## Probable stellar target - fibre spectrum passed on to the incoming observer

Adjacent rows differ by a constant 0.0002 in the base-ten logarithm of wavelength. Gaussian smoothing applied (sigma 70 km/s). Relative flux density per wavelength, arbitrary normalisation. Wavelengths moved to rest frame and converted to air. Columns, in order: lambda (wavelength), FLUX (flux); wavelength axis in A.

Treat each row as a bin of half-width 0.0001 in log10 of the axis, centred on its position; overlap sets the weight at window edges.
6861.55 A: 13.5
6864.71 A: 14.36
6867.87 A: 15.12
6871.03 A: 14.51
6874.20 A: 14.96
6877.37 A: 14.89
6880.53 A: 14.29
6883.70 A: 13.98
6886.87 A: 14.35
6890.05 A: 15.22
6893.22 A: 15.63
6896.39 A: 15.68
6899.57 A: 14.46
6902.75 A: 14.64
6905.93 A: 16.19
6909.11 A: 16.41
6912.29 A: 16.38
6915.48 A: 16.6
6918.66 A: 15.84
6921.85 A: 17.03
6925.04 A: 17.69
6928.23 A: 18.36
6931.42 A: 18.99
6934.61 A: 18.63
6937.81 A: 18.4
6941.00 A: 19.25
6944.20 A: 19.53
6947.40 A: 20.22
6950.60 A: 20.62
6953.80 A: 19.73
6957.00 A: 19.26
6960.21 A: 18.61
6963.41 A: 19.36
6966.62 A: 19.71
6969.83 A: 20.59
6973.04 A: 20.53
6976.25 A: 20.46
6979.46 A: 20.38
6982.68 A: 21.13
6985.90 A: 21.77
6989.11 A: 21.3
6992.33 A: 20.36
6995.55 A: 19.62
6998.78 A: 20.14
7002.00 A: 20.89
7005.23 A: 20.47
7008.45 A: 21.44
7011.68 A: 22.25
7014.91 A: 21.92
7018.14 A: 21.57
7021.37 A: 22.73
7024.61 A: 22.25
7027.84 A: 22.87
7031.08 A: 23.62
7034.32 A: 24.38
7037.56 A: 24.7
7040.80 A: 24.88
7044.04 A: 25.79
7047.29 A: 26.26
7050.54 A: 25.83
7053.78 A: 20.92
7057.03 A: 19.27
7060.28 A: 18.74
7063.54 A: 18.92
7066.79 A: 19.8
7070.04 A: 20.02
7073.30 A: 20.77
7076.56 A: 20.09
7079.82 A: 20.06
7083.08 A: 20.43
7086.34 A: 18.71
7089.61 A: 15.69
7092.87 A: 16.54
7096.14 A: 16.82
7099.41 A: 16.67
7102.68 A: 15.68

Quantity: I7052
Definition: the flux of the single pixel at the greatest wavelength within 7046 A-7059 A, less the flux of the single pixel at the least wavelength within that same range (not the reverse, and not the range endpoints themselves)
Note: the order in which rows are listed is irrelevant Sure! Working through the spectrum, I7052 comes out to -7.0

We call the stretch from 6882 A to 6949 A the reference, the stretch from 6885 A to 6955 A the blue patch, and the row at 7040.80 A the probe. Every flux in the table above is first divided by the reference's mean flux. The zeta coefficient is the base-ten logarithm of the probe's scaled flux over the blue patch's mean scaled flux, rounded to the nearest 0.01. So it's 0.16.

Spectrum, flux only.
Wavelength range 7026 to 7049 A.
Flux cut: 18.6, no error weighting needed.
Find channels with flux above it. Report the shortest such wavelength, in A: 7027.84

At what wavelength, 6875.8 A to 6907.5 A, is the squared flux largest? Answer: 6905.93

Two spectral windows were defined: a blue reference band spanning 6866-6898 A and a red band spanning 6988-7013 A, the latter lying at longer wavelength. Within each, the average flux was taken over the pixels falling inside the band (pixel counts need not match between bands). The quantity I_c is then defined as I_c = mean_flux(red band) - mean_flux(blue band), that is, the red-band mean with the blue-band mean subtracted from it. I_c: 5.9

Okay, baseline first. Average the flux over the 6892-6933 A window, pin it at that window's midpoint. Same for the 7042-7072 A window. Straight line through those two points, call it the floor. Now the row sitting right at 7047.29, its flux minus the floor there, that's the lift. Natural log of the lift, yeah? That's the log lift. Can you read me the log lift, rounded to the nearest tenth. 1.6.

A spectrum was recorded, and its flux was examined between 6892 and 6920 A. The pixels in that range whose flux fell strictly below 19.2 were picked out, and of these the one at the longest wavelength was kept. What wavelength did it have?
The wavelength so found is 6918.66 A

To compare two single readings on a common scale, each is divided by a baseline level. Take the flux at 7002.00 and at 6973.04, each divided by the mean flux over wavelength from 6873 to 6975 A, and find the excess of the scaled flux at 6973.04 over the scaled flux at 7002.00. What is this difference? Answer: 0.0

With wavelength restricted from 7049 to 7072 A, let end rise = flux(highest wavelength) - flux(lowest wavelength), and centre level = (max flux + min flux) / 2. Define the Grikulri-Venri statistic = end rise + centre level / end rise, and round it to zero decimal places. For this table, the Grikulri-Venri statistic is -10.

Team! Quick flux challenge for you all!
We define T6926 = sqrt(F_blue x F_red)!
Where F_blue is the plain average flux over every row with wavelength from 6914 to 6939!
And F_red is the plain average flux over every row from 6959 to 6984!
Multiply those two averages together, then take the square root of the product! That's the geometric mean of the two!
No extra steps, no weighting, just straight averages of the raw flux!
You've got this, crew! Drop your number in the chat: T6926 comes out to 18.9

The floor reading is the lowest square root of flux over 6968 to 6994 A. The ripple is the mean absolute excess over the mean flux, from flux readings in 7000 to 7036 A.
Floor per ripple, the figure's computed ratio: 5.2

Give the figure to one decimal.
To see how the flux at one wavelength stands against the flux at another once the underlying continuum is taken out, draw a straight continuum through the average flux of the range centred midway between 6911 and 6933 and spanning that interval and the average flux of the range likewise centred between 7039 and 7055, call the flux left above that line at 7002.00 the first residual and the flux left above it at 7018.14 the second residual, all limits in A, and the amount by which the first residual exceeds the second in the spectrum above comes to 0.3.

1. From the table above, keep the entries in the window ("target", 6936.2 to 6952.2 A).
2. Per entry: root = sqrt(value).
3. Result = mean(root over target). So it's 4.43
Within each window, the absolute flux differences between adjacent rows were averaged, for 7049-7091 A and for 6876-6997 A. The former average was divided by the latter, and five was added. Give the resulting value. 7.2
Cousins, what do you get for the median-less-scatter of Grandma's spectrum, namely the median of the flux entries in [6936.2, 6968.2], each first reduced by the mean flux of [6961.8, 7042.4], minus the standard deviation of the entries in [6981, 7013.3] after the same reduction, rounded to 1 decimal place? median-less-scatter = -2.9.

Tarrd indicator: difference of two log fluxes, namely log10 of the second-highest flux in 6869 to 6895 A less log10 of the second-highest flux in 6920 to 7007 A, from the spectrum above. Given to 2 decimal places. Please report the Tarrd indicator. -0.15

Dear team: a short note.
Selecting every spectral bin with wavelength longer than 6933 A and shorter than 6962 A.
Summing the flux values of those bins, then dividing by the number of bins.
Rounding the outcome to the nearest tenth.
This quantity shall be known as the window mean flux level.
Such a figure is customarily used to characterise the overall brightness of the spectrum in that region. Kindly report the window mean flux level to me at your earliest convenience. 19.4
